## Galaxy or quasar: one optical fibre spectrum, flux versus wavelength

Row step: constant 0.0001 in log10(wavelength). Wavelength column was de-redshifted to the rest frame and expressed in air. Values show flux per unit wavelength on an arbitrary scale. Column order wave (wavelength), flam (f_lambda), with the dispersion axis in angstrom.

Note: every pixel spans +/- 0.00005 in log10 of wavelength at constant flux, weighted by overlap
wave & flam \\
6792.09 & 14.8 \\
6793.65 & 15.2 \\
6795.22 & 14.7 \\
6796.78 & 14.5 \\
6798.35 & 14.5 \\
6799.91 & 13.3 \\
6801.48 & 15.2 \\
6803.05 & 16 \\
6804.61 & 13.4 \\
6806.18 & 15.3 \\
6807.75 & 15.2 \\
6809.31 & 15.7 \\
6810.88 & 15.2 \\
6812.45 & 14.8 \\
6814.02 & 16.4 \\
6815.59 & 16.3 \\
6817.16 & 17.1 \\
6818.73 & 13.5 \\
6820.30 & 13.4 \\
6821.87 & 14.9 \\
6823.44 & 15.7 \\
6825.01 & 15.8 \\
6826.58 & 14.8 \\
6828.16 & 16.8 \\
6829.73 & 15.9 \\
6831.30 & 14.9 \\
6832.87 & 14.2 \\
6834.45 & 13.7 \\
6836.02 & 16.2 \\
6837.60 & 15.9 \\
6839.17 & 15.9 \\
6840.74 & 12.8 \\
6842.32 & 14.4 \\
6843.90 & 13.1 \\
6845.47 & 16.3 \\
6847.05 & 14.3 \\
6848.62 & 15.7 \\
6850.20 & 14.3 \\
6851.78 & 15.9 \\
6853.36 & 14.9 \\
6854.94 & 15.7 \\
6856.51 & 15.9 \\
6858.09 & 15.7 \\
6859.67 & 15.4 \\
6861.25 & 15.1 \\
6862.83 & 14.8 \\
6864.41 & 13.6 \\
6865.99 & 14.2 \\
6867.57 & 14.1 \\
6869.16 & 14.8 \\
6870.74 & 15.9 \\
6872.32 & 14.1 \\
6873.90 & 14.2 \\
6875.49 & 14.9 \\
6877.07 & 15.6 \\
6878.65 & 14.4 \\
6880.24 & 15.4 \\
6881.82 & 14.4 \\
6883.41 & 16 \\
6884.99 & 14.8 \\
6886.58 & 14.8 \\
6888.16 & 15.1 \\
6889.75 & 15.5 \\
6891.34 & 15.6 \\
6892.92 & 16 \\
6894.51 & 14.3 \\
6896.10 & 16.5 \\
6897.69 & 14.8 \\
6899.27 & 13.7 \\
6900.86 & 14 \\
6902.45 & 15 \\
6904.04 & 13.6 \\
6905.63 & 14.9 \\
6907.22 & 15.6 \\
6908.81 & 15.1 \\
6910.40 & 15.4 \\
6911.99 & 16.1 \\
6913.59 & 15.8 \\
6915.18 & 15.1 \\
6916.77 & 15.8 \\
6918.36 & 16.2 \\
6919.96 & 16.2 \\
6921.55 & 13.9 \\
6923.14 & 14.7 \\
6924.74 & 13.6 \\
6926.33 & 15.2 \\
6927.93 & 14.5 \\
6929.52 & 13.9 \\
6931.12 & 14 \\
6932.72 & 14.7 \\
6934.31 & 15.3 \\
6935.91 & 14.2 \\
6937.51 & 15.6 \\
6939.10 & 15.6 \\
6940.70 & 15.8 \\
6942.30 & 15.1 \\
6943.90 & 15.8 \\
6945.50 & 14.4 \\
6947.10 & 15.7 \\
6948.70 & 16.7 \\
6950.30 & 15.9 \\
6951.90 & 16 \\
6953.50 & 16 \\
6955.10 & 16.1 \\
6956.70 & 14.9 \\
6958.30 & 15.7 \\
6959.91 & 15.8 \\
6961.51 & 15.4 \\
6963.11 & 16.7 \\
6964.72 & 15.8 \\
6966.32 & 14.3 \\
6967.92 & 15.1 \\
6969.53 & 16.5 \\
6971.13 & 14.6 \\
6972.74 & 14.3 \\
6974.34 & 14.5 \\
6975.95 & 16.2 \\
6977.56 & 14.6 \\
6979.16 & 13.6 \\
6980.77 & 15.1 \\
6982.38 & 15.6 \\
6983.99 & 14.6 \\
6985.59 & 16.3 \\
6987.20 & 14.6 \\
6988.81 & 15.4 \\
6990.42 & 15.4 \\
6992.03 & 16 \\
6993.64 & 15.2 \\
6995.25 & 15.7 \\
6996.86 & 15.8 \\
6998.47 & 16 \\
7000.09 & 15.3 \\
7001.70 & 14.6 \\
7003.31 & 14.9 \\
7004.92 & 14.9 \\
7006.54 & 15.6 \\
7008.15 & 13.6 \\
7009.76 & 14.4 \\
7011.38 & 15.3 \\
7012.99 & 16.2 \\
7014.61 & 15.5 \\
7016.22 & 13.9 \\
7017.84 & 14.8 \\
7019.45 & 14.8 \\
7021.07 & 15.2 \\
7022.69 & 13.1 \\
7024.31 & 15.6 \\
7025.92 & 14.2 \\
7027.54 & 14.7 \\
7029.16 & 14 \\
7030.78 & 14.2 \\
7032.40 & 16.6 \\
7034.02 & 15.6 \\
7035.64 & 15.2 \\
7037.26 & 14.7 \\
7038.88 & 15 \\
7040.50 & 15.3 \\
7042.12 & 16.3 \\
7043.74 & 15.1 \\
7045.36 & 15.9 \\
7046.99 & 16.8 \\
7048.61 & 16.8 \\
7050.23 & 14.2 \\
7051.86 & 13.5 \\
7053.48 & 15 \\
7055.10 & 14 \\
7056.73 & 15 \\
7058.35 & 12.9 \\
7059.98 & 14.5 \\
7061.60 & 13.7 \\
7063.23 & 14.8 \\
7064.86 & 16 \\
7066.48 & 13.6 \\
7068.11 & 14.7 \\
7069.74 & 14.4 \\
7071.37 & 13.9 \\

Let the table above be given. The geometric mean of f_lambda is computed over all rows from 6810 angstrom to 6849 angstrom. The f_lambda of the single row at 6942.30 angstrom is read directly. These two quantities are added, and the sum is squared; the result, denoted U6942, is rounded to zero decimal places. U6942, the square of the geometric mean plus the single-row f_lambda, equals 910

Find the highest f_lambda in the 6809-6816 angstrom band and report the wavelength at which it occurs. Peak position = 6814.02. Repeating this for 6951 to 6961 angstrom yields 6955.10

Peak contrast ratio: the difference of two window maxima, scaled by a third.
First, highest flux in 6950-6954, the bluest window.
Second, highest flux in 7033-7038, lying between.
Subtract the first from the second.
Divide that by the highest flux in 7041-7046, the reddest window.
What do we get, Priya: -0.025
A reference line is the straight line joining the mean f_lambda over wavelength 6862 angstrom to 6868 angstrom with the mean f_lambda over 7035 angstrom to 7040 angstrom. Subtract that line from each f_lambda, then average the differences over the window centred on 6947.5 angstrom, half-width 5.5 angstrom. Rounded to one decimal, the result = 1.1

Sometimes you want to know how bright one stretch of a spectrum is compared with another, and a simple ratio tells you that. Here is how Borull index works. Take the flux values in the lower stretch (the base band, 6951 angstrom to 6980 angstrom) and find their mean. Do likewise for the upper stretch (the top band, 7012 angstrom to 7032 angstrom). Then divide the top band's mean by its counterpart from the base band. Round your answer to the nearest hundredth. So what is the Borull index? 0.96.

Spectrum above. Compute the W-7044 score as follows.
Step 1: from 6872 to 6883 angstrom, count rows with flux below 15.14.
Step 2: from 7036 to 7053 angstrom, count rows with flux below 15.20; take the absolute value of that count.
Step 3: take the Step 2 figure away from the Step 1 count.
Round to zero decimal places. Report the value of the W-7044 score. 0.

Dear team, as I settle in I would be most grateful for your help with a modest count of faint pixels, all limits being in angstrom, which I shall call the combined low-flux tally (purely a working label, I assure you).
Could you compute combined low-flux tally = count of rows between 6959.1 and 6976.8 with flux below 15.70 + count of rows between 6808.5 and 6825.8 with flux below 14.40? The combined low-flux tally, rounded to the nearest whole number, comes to 8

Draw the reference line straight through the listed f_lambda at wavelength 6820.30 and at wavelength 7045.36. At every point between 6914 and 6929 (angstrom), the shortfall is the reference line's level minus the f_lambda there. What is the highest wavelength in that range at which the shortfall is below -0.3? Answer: 6926.33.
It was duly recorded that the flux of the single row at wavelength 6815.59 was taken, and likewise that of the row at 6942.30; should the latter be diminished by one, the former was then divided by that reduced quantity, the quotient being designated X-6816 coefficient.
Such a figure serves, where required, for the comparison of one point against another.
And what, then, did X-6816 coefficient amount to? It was 1.16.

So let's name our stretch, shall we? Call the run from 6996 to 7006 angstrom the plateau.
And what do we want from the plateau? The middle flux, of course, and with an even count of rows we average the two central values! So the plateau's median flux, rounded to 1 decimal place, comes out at 15.1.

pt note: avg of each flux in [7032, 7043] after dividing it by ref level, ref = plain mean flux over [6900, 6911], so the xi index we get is 1.05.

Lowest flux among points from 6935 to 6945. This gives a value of 14.2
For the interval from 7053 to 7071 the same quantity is 12.9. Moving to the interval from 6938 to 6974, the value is 14.3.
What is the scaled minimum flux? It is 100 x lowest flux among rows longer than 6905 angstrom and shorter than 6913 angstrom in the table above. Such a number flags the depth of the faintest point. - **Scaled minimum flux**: 1490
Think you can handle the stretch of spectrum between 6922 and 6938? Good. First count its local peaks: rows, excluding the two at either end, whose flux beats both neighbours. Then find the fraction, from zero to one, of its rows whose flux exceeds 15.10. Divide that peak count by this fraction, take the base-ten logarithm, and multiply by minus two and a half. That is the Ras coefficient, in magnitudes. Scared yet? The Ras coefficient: -2.06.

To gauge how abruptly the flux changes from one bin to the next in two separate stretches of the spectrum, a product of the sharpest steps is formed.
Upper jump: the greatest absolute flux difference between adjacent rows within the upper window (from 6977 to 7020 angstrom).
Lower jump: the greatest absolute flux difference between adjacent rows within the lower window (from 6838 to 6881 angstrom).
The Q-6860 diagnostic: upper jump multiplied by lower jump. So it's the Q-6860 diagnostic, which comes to 6.4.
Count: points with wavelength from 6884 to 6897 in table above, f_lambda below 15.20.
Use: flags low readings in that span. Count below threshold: 4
